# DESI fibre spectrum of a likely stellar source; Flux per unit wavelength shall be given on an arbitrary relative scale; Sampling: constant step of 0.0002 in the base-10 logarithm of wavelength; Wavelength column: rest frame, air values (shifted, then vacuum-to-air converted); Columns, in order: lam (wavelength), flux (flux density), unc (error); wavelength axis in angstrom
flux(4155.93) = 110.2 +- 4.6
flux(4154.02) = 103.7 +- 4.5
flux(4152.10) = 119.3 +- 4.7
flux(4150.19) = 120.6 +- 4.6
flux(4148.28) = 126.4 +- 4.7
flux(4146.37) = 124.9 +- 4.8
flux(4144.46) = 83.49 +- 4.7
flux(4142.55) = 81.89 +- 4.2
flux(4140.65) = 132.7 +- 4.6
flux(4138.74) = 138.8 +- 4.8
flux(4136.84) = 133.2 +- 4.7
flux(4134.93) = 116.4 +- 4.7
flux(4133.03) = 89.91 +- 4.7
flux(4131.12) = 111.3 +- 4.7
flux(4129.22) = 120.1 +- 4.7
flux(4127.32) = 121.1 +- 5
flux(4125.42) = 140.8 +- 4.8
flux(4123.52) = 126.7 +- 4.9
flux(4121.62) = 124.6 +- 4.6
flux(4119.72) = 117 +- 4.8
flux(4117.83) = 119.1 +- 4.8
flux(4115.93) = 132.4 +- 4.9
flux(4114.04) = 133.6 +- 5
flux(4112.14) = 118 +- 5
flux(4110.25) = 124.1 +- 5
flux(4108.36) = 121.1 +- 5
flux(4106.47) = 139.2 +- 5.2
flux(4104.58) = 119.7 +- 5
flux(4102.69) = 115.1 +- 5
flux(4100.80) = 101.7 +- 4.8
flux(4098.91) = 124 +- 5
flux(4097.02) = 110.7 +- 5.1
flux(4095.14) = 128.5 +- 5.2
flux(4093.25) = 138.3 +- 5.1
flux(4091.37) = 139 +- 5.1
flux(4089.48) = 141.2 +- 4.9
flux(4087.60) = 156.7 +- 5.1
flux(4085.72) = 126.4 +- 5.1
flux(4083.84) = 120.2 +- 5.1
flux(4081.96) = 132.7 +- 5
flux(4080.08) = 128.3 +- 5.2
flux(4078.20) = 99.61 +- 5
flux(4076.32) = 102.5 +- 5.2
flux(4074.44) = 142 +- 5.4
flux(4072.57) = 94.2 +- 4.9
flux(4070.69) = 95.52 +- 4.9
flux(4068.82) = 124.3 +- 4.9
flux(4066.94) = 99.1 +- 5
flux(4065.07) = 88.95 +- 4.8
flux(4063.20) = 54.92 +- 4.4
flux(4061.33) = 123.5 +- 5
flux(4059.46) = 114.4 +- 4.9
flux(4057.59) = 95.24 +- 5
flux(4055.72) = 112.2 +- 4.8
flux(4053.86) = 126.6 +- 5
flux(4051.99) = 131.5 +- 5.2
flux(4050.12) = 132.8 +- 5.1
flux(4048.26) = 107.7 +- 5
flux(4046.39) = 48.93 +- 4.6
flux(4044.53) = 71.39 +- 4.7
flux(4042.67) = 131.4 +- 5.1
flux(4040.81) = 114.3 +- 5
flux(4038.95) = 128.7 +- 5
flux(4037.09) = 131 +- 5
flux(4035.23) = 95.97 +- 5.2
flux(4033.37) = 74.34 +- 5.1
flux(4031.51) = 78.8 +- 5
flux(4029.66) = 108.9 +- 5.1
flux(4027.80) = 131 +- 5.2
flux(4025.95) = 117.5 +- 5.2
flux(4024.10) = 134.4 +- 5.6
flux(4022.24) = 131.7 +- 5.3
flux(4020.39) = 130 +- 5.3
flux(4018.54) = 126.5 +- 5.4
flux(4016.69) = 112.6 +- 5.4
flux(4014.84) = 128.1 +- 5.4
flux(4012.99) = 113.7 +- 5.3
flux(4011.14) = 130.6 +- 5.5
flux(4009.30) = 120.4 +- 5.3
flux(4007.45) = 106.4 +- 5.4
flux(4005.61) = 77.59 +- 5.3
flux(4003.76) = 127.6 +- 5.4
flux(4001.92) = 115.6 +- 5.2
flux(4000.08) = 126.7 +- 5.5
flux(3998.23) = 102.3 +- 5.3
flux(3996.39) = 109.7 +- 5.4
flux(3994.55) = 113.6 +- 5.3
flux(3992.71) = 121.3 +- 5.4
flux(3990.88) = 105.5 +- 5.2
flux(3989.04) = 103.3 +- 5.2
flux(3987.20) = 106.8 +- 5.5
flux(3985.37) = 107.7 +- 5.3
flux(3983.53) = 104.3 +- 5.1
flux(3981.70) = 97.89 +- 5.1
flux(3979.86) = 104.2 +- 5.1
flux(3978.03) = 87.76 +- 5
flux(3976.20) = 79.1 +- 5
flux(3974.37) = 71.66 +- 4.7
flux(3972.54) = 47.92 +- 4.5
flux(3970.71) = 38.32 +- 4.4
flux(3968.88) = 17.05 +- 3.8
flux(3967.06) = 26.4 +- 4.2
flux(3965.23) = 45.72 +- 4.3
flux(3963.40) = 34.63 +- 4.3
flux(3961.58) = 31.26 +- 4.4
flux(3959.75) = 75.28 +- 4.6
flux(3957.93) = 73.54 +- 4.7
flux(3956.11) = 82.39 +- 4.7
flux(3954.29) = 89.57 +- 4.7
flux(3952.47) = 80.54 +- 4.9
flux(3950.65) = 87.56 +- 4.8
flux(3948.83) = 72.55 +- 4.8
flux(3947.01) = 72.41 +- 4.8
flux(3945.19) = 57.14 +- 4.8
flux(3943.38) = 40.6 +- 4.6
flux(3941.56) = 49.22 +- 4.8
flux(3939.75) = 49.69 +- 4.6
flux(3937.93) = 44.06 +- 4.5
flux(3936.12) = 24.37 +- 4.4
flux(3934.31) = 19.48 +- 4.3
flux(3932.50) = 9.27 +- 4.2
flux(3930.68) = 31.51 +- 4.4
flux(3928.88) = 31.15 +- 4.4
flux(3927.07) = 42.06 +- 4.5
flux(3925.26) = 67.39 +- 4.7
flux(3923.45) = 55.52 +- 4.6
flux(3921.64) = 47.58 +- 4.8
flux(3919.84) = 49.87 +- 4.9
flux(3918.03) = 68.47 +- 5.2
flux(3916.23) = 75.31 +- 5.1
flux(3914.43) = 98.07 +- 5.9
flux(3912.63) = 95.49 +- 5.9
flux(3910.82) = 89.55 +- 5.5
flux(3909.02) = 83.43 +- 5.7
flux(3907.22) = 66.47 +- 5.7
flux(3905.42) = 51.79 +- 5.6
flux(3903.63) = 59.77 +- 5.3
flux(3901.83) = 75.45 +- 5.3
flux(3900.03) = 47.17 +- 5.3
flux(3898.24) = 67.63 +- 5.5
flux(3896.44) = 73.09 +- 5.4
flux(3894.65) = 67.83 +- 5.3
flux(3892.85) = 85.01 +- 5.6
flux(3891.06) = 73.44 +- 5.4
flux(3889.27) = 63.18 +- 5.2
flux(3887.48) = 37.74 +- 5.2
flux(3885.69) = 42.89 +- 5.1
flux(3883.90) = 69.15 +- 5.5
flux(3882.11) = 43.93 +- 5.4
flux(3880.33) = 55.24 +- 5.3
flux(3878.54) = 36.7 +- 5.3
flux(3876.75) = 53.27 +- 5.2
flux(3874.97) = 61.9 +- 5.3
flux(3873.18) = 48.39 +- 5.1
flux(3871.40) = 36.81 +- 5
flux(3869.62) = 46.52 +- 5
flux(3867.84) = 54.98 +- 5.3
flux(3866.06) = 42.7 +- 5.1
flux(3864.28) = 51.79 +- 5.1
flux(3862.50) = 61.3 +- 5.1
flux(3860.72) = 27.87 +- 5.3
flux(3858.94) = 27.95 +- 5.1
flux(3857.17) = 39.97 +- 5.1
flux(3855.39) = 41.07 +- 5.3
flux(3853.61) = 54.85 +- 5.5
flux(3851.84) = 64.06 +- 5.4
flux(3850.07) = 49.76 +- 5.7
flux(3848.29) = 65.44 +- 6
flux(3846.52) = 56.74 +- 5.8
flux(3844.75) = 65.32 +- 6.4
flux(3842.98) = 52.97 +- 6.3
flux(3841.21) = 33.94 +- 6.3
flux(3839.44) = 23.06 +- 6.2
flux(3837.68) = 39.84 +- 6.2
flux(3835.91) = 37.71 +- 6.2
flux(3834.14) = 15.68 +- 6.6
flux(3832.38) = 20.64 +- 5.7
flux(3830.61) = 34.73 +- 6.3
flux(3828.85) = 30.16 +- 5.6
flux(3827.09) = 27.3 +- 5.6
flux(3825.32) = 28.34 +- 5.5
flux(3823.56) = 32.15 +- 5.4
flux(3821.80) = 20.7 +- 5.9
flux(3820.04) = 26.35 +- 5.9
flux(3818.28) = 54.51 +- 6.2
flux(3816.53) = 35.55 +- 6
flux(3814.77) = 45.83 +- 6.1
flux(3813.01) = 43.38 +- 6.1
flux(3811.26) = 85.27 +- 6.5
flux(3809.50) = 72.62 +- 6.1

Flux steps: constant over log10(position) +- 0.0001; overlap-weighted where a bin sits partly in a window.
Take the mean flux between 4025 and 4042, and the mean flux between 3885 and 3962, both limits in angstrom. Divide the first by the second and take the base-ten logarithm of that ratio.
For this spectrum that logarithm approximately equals 0.25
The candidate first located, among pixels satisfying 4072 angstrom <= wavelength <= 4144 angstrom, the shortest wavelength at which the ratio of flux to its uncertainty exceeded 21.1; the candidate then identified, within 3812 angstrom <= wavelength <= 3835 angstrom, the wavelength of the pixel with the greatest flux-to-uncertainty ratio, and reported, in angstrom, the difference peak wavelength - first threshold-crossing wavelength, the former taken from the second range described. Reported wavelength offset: -256.2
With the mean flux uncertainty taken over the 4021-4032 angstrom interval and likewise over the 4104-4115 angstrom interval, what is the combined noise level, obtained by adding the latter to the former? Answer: 10.3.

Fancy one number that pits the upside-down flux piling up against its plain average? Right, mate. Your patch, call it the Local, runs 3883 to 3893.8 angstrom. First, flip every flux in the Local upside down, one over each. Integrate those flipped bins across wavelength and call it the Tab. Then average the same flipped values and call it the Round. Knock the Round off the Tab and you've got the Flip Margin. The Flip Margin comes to 0.17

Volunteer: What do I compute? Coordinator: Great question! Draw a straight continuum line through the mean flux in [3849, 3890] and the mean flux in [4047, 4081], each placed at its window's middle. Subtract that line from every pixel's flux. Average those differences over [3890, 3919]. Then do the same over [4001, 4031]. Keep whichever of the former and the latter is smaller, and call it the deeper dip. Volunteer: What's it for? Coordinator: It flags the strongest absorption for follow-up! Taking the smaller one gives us 14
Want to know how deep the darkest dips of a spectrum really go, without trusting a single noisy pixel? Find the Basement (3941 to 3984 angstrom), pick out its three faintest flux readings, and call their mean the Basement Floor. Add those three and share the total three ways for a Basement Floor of 25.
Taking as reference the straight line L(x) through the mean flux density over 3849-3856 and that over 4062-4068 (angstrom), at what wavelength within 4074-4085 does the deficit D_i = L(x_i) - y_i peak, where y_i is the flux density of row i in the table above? 4078.20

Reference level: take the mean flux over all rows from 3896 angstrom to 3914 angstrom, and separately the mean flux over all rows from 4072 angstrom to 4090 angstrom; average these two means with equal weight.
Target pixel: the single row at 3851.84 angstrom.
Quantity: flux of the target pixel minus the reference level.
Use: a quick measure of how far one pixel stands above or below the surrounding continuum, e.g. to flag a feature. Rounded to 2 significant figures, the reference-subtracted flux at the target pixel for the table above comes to -34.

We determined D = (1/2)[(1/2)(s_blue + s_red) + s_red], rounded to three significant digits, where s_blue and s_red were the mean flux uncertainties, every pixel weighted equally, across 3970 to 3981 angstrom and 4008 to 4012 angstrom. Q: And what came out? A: 5.25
